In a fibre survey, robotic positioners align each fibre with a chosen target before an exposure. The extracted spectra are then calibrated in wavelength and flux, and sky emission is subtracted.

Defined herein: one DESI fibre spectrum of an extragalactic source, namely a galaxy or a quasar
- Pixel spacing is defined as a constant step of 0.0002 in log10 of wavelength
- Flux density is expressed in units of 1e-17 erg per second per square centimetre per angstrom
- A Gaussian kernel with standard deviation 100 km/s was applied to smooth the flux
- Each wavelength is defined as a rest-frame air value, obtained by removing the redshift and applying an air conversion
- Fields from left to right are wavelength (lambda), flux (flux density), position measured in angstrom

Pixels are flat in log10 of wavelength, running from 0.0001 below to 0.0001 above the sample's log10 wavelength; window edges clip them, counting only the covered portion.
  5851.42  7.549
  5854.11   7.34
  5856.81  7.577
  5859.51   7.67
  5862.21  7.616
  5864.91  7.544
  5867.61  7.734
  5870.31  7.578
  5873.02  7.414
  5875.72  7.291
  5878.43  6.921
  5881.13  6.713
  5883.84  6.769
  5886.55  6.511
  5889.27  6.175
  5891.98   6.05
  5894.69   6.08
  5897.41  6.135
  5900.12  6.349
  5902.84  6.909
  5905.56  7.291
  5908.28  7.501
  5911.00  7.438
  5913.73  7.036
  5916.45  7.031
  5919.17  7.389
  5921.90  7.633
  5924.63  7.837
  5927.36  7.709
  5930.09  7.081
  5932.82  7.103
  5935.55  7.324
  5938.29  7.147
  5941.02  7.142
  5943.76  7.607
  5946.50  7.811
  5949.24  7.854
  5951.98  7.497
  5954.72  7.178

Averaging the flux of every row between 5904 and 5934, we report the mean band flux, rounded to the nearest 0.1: 7.4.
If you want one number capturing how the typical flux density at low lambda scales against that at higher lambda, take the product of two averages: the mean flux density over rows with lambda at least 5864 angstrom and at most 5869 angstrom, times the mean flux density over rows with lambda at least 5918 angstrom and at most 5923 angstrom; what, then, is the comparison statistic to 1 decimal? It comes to 57.4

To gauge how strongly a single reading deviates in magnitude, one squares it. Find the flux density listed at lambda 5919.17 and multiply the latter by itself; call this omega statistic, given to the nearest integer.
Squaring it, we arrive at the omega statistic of 55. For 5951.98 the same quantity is 56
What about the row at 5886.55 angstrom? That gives 42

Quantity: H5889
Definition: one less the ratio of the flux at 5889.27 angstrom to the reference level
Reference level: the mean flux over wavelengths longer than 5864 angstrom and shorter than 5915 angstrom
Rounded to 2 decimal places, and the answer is 0.11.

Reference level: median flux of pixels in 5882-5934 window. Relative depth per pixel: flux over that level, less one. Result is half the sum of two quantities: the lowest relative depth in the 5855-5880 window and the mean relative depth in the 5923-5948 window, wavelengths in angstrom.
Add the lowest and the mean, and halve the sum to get 0.019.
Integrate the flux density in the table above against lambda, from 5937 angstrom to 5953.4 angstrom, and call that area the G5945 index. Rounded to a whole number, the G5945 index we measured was 123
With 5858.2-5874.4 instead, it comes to 123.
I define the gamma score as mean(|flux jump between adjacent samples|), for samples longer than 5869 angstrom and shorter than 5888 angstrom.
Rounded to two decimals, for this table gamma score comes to 0.20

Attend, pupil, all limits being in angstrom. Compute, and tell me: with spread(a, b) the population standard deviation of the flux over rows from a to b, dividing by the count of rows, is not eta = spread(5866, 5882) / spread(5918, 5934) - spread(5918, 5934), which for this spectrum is 0.9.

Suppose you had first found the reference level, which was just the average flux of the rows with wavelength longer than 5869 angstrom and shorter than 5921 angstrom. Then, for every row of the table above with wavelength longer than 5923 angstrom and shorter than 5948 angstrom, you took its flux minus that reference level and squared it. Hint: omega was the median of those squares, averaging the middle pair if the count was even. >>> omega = 0.20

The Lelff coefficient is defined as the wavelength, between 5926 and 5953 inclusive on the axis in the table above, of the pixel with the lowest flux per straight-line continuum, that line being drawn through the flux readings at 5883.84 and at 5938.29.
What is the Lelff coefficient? 5941.02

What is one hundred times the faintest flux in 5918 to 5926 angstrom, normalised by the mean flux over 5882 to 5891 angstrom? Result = 114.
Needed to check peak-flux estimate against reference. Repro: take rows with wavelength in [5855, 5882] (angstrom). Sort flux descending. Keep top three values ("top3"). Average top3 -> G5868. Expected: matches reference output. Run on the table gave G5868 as 7.67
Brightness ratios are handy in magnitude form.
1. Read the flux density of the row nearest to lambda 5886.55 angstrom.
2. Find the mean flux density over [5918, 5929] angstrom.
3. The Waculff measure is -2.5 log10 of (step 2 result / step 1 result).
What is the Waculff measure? -0.17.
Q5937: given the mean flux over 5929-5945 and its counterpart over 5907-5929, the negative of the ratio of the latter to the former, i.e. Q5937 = -1.03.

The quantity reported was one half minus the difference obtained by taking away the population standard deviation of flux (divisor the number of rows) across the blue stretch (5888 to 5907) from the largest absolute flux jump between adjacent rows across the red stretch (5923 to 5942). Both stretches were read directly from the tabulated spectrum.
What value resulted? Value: 0.32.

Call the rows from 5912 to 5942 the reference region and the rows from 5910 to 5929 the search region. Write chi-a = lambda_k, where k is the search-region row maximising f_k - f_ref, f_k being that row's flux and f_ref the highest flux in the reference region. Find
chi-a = 5924.63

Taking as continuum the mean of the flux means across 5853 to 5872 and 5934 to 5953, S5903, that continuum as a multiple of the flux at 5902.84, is 1.09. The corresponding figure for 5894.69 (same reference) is 1.24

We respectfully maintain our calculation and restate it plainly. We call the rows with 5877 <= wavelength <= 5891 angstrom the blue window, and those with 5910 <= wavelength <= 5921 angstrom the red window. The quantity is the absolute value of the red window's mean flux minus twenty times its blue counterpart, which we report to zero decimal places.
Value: 125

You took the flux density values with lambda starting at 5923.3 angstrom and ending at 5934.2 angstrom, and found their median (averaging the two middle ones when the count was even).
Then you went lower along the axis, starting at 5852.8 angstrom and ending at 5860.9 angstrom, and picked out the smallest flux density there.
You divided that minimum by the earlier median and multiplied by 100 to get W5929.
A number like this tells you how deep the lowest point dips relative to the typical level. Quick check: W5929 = 99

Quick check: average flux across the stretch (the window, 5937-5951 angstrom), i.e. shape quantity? 7.51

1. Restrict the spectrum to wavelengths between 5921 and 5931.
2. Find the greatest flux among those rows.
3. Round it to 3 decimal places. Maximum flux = 7.837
